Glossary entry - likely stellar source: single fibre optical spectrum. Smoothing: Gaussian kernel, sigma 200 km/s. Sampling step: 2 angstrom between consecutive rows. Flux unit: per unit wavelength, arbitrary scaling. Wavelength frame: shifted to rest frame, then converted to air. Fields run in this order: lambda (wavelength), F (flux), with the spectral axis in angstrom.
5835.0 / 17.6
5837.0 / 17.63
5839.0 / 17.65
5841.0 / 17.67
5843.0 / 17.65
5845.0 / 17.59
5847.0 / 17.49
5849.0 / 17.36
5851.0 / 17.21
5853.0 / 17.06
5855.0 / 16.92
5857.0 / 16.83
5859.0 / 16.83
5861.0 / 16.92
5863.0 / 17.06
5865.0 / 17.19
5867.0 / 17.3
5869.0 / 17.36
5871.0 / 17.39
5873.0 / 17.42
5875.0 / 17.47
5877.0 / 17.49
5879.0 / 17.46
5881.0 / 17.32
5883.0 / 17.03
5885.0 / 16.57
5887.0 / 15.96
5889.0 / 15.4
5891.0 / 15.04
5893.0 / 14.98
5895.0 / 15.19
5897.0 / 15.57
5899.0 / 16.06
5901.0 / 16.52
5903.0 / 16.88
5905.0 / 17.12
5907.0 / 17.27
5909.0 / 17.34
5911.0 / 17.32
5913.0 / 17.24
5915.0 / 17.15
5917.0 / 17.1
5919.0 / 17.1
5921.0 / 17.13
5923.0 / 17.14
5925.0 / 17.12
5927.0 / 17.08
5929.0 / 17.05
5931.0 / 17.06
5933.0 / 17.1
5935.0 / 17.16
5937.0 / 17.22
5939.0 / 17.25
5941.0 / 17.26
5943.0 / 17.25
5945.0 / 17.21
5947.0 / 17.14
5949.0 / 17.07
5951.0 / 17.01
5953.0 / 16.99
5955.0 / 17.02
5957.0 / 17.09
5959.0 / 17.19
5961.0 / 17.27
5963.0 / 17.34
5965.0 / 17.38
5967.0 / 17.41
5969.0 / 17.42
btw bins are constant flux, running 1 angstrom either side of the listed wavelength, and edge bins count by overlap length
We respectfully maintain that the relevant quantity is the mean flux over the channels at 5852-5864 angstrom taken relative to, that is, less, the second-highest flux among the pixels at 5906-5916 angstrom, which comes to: -0.38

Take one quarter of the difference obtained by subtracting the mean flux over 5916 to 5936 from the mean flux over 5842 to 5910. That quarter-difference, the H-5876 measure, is -0.07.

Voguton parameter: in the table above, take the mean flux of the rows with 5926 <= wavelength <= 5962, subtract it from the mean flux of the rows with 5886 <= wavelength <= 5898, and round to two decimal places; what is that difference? -1.78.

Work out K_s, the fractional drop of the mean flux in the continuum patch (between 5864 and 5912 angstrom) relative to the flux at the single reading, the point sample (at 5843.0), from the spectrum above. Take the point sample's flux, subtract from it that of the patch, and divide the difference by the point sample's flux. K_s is 0.054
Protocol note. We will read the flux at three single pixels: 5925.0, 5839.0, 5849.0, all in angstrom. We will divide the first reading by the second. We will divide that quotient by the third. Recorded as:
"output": 0.056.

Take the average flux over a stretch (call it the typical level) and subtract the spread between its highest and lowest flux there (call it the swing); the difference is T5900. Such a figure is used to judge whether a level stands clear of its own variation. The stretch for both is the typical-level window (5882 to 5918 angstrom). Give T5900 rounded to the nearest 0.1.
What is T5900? 14.1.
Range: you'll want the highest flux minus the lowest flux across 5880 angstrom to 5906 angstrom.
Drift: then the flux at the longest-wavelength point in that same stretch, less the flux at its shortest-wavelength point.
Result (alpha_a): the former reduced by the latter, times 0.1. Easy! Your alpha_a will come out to 0.25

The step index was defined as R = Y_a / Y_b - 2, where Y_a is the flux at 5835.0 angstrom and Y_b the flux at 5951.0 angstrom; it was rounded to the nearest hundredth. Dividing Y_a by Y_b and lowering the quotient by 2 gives -0.97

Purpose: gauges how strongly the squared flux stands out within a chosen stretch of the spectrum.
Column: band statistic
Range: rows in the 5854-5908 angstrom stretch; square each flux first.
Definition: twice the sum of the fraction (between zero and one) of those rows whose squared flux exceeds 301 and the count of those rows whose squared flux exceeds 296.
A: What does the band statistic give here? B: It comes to 18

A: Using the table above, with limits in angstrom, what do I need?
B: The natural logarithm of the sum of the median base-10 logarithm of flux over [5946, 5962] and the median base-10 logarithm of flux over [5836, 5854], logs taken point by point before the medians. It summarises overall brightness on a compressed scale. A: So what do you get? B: 0.9074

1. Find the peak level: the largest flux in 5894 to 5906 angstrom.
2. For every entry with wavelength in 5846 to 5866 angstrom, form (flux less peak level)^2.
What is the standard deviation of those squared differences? 0.04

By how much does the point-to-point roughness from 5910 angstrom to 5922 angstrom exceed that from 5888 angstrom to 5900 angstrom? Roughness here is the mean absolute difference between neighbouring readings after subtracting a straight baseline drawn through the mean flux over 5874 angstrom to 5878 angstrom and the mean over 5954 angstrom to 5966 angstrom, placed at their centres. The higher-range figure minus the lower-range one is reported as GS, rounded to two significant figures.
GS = -0.25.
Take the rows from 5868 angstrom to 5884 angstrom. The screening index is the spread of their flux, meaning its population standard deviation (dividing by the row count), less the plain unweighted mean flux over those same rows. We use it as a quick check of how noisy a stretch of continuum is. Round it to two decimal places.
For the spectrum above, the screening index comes -17.23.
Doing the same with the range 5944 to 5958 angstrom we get -17.00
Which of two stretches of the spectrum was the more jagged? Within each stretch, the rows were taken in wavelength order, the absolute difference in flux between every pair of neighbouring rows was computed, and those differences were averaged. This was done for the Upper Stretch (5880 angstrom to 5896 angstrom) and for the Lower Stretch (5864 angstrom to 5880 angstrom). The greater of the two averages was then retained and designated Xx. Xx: 0.36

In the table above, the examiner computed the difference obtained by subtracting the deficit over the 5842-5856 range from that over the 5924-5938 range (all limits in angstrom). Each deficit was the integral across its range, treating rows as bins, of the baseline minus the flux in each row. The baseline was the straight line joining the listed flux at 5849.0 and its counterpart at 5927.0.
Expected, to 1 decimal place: -1.1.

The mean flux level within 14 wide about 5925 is 17.10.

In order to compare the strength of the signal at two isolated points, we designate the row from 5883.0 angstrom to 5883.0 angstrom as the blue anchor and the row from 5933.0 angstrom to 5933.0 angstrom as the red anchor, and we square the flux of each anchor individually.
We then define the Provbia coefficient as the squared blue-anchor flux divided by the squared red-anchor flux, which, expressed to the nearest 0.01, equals 0.99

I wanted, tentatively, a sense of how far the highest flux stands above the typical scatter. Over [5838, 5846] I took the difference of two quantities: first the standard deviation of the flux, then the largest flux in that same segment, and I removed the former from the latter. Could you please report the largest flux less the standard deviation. 17.6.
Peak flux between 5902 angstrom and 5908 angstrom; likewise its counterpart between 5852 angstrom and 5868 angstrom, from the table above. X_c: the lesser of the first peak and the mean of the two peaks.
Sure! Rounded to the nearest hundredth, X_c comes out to 17.27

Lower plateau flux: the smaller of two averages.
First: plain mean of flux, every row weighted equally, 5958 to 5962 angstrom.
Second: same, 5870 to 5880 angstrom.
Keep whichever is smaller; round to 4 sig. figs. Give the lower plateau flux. 17.23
